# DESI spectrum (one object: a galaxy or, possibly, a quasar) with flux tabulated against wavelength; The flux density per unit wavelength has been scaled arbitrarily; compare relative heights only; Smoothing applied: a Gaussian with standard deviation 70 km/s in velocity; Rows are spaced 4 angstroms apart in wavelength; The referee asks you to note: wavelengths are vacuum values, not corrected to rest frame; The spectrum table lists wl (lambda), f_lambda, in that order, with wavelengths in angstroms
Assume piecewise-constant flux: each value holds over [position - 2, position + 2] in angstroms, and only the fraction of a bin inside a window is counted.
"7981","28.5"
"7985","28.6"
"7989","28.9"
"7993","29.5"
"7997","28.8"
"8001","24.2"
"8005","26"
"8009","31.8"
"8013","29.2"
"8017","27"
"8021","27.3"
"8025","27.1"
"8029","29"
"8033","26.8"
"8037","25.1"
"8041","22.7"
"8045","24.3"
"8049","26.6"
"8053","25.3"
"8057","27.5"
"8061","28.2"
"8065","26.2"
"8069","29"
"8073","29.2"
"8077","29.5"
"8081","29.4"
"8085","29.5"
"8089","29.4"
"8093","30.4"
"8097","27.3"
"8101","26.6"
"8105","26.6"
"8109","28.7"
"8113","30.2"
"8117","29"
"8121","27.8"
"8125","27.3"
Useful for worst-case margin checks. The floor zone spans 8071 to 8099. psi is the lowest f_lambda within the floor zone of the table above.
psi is 27.3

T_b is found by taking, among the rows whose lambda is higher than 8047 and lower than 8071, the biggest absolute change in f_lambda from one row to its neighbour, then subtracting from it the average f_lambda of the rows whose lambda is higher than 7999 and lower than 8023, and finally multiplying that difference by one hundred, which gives -2478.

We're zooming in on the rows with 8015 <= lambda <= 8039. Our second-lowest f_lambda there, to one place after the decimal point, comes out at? 26.8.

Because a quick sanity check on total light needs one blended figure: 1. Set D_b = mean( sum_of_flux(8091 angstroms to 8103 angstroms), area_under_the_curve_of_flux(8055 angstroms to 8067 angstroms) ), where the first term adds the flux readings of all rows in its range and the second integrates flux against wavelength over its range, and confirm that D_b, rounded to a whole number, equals 206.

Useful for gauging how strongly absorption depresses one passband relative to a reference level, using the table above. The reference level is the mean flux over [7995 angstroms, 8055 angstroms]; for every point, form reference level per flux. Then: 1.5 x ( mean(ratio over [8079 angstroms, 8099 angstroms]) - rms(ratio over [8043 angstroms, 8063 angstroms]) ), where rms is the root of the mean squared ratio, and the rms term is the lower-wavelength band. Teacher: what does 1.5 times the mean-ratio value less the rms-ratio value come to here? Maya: -0.15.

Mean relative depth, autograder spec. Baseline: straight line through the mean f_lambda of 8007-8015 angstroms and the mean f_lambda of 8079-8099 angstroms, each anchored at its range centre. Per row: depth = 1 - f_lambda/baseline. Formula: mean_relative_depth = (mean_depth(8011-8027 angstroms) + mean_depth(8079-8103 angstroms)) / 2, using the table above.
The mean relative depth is 0.052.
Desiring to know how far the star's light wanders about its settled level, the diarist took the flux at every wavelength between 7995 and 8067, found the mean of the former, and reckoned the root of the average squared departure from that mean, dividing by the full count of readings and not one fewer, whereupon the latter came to 2.1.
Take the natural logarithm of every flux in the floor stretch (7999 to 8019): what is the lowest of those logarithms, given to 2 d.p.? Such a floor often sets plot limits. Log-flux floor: 3.19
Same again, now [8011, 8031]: 3.30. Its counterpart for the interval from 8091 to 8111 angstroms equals 3.28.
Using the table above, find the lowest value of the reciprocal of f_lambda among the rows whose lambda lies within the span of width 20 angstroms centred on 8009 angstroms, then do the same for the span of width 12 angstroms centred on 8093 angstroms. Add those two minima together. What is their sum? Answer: 0.0643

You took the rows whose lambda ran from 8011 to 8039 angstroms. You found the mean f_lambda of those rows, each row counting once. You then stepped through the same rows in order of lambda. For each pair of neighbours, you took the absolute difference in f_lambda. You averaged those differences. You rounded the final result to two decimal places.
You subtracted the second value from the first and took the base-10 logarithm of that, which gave 1.41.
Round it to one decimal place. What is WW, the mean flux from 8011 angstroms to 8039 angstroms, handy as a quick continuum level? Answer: 27.4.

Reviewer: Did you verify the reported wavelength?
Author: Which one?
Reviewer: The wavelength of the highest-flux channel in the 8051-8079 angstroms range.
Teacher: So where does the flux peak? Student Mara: 8077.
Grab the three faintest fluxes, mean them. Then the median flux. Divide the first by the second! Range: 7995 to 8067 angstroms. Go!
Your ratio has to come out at 0.882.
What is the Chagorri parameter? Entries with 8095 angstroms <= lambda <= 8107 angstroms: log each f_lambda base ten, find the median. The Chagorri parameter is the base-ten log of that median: 0.154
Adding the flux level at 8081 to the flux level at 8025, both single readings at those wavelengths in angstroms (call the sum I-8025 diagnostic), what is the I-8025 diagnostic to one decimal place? 56.5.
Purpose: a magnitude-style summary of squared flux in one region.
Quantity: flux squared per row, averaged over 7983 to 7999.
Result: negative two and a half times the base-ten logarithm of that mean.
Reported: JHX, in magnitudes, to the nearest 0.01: -7.31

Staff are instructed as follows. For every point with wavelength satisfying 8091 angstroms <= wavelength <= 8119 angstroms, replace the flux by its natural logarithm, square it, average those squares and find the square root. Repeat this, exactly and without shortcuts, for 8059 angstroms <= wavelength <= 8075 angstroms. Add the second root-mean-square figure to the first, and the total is 6.68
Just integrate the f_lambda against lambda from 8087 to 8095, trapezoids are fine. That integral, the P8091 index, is 239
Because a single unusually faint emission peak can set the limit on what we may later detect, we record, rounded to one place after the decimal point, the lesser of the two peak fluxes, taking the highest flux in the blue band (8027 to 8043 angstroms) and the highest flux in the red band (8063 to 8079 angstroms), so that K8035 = 29.0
